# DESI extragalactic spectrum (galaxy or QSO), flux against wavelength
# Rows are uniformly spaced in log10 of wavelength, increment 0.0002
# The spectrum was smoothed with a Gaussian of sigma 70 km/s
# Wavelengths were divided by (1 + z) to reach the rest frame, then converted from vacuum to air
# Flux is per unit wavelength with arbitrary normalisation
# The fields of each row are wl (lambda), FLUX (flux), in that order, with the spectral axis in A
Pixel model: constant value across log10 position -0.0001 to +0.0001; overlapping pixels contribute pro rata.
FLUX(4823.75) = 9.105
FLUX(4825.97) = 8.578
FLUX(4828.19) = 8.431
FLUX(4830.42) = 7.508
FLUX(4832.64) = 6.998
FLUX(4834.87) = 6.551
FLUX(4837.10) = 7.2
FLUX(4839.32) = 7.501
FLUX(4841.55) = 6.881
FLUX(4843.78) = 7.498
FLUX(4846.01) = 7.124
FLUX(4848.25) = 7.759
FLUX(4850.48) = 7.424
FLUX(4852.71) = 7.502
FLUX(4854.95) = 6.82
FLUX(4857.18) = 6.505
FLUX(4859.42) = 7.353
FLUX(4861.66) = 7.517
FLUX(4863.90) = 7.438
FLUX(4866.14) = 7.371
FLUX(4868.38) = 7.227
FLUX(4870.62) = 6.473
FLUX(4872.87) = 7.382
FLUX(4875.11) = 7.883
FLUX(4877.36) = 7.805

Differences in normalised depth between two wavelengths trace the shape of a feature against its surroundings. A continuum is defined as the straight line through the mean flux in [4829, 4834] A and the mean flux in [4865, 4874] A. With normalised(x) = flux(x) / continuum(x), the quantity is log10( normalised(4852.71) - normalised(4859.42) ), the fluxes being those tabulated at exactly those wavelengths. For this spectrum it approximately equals -1.8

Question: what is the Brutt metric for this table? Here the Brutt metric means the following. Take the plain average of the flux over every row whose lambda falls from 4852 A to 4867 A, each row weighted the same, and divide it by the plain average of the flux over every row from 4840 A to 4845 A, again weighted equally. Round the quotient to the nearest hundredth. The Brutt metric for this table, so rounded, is 1.00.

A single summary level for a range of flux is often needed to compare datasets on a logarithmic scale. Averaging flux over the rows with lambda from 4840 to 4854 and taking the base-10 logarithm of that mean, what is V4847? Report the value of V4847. 0.867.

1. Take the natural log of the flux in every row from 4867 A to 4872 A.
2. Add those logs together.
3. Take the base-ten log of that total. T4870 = 0.585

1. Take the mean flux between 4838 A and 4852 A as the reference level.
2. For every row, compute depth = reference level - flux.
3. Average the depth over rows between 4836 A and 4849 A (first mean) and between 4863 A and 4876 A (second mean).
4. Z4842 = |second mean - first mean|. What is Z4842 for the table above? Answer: 0.03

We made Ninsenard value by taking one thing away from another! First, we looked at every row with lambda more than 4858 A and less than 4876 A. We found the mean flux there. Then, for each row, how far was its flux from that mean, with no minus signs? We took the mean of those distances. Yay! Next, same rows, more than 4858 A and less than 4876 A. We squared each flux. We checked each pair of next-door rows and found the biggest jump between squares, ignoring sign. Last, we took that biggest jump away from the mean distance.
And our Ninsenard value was -12.4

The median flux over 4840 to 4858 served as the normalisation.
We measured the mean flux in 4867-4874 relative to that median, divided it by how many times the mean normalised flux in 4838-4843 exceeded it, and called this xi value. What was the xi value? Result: 0.94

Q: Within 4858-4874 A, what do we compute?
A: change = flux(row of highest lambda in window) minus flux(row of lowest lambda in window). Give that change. 0.0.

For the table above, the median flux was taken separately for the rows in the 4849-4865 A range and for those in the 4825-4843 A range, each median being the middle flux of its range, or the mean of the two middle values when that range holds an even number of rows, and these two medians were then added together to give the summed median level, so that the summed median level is 14.8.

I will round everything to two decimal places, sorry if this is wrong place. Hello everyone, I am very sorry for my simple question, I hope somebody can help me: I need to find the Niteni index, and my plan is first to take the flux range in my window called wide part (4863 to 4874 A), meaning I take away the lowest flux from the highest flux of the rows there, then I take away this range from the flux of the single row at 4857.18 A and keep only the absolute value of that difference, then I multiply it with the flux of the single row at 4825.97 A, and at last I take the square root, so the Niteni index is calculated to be 6.89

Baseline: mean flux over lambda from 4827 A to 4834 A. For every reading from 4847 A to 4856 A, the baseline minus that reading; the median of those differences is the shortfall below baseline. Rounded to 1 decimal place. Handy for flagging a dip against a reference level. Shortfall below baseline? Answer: 0.2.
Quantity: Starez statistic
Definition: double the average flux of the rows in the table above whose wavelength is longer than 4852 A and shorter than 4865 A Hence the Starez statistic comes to 14.4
